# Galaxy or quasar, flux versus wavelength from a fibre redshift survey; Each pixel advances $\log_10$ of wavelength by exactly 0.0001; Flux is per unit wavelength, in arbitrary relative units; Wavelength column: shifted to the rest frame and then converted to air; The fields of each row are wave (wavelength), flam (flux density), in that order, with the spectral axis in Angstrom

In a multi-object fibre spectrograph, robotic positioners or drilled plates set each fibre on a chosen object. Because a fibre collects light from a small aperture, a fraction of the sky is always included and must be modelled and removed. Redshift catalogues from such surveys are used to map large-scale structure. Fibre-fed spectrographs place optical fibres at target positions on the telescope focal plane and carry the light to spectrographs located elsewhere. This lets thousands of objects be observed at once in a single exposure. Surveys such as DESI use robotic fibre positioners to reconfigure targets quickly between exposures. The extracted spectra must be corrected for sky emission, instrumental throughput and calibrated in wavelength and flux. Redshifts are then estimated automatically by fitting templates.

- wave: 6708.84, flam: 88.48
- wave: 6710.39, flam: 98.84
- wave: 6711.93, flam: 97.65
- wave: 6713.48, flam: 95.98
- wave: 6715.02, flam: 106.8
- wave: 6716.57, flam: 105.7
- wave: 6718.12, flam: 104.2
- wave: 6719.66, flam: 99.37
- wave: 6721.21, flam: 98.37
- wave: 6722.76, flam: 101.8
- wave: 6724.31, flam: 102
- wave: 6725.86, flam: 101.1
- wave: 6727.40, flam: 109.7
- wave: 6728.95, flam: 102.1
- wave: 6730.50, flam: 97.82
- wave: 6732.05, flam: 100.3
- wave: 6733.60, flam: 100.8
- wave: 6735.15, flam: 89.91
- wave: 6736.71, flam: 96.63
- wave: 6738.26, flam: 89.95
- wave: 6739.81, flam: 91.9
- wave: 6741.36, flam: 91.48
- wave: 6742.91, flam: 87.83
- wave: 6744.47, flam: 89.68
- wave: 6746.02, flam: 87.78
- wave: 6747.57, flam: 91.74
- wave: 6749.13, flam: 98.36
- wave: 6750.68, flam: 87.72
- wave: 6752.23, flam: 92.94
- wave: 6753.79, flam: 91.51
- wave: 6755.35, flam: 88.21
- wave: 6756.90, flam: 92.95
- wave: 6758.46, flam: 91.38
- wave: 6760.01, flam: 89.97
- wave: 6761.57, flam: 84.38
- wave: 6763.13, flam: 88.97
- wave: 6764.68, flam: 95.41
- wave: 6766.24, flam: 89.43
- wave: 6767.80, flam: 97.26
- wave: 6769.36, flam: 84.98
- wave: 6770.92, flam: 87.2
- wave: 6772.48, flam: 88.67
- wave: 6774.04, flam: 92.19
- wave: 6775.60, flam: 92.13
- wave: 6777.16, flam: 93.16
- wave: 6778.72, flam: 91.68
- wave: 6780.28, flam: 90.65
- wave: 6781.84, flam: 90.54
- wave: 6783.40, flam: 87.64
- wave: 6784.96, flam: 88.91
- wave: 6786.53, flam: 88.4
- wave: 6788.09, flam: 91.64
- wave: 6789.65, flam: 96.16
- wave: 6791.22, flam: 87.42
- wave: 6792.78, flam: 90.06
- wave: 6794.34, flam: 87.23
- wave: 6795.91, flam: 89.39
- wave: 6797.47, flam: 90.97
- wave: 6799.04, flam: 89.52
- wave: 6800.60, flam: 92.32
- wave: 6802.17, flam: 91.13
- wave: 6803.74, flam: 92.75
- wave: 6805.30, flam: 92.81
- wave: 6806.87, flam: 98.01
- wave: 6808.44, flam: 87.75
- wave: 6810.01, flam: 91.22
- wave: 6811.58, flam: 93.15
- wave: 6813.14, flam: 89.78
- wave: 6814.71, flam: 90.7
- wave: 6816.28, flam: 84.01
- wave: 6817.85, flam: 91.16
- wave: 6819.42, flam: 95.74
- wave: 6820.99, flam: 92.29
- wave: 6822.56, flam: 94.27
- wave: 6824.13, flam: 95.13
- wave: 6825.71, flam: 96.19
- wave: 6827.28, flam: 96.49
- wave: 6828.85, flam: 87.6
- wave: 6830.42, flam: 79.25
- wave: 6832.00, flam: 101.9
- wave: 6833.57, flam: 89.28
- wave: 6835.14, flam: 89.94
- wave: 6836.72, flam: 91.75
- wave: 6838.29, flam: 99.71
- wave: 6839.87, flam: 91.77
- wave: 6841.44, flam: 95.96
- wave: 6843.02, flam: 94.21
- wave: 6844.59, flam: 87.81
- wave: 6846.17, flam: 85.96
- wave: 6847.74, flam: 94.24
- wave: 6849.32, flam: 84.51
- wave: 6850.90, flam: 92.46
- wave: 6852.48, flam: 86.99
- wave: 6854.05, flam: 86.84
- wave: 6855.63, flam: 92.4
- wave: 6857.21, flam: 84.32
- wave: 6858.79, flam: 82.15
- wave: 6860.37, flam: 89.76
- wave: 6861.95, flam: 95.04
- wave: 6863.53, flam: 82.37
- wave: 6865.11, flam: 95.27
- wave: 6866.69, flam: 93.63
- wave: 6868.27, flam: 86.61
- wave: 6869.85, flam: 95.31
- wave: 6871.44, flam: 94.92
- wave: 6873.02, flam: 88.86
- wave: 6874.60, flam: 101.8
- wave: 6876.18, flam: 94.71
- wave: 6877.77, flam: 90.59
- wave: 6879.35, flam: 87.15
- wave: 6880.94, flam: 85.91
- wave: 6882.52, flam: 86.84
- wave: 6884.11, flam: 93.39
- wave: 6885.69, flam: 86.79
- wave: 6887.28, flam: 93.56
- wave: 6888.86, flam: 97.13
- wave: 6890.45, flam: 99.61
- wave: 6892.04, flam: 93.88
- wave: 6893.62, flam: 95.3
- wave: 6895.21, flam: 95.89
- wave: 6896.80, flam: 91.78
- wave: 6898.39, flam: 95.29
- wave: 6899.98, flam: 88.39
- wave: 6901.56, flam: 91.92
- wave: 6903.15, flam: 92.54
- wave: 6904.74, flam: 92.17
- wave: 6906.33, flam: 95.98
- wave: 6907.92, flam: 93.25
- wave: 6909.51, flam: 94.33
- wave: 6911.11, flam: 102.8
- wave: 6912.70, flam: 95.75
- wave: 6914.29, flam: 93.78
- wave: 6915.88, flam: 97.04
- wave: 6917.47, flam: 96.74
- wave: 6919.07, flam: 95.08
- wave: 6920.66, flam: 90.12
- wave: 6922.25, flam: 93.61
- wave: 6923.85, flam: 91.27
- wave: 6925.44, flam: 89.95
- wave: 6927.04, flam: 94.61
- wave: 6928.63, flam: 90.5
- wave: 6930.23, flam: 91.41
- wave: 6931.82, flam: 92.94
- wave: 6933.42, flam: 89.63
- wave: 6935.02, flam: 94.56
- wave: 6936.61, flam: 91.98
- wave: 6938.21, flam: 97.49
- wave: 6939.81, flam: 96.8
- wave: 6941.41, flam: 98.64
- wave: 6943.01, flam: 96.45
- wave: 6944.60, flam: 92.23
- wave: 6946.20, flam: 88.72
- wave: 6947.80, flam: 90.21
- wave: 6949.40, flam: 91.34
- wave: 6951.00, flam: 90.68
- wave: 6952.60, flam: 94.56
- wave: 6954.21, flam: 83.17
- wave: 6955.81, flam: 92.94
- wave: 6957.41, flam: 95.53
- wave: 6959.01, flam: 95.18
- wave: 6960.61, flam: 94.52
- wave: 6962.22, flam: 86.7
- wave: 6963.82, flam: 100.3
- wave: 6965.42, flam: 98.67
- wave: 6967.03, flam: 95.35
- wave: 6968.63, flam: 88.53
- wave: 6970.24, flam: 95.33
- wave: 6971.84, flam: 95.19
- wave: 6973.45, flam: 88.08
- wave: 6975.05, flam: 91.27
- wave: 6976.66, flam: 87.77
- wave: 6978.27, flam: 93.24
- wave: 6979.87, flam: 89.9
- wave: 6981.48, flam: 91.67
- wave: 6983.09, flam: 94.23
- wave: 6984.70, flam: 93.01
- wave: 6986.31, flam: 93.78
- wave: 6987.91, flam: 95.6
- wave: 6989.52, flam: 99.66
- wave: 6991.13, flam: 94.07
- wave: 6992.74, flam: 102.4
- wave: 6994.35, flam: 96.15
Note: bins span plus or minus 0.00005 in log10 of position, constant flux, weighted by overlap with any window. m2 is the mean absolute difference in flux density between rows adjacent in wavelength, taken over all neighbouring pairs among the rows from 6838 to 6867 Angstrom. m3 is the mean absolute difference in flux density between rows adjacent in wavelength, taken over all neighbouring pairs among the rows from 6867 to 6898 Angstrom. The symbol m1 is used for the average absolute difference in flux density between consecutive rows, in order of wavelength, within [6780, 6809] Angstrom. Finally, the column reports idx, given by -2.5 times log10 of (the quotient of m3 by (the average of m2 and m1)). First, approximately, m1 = 2.9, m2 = 6.1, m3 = 4.60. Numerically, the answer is 0.0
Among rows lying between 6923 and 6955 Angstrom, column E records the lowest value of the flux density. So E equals 83.17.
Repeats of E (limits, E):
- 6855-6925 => 82.15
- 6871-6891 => 85.91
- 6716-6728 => 98.37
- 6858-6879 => 82.15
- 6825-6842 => 79.25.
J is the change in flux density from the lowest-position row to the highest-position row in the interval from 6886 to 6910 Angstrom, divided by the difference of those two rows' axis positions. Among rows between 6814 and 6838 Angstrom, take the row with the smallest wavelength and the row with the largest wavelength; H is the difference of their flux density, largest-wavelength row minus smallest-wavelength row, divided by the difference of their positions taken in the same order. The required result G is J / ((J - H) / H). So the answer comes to -0.13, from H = 0.05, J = 0.03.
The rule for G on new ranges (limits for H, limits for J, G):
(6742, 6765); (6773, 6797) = 0.09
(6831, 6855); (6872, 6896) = -0.22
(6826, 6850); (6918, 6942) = -0.12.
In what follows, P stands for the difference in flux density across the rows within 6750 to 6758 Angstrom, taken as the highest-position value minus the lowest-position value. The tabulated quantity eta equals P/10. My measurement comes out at 0.5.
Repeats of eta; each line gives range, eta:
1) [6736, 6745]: -0.7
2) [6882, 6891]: 1.3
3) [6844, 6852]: 0.5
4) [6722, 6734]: -0.1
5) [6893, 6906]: -0.3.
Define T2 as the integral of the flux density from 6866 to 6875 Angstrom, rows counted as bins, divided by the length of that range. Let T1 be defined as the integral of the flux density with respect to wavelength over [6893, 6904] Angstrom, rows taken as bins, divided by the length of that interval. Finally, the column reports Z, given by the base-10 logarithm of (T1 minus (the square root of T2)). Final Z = 1.92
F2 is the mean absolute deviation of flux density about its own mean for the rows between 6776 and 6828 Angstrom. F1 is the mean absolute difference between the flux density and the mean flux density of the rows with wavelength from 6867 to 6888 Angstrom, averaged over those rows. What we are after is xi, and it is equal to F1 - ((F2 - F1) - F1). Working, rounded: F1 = 4.0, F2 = 2.4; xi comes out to 9.6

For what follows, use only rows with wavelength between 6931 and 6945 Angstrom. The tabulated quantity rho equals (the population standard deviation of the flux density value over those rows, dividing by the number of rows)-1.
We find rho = 1.84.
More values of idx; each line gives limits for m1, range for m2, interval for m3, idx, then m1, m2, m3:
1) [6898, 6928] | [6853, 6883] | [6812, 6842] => -0.2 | 3.3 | 6.0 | 5.67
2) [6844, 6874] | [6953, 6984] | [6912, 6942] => 0.7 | 6.2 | 4.5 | 2.74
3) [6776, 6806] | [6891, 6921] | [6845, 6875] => -1.0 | 2.2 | 3.1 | 6.81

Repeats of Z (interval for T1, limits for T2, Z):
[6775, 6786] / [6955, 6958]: 1.91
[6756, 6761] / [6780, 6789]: 1.91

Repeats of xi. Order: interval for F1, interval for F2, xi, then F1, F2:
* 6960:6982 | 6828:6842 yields 5.6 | 3.5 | 4.9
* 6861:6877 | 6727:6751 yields 7.0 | 4.1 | 5.4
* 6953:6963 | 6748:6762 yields 9.9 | 4.3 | 2.9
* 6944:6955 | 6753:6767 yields 4.9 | 2.4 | 2.3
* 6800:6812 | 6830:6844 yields 0.6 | 1.8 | 4.7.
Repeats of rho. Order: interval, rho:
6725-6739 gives 4.81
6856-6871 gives 4.32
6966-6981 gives 2.04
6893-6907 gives 1.40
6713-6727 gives 2.30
